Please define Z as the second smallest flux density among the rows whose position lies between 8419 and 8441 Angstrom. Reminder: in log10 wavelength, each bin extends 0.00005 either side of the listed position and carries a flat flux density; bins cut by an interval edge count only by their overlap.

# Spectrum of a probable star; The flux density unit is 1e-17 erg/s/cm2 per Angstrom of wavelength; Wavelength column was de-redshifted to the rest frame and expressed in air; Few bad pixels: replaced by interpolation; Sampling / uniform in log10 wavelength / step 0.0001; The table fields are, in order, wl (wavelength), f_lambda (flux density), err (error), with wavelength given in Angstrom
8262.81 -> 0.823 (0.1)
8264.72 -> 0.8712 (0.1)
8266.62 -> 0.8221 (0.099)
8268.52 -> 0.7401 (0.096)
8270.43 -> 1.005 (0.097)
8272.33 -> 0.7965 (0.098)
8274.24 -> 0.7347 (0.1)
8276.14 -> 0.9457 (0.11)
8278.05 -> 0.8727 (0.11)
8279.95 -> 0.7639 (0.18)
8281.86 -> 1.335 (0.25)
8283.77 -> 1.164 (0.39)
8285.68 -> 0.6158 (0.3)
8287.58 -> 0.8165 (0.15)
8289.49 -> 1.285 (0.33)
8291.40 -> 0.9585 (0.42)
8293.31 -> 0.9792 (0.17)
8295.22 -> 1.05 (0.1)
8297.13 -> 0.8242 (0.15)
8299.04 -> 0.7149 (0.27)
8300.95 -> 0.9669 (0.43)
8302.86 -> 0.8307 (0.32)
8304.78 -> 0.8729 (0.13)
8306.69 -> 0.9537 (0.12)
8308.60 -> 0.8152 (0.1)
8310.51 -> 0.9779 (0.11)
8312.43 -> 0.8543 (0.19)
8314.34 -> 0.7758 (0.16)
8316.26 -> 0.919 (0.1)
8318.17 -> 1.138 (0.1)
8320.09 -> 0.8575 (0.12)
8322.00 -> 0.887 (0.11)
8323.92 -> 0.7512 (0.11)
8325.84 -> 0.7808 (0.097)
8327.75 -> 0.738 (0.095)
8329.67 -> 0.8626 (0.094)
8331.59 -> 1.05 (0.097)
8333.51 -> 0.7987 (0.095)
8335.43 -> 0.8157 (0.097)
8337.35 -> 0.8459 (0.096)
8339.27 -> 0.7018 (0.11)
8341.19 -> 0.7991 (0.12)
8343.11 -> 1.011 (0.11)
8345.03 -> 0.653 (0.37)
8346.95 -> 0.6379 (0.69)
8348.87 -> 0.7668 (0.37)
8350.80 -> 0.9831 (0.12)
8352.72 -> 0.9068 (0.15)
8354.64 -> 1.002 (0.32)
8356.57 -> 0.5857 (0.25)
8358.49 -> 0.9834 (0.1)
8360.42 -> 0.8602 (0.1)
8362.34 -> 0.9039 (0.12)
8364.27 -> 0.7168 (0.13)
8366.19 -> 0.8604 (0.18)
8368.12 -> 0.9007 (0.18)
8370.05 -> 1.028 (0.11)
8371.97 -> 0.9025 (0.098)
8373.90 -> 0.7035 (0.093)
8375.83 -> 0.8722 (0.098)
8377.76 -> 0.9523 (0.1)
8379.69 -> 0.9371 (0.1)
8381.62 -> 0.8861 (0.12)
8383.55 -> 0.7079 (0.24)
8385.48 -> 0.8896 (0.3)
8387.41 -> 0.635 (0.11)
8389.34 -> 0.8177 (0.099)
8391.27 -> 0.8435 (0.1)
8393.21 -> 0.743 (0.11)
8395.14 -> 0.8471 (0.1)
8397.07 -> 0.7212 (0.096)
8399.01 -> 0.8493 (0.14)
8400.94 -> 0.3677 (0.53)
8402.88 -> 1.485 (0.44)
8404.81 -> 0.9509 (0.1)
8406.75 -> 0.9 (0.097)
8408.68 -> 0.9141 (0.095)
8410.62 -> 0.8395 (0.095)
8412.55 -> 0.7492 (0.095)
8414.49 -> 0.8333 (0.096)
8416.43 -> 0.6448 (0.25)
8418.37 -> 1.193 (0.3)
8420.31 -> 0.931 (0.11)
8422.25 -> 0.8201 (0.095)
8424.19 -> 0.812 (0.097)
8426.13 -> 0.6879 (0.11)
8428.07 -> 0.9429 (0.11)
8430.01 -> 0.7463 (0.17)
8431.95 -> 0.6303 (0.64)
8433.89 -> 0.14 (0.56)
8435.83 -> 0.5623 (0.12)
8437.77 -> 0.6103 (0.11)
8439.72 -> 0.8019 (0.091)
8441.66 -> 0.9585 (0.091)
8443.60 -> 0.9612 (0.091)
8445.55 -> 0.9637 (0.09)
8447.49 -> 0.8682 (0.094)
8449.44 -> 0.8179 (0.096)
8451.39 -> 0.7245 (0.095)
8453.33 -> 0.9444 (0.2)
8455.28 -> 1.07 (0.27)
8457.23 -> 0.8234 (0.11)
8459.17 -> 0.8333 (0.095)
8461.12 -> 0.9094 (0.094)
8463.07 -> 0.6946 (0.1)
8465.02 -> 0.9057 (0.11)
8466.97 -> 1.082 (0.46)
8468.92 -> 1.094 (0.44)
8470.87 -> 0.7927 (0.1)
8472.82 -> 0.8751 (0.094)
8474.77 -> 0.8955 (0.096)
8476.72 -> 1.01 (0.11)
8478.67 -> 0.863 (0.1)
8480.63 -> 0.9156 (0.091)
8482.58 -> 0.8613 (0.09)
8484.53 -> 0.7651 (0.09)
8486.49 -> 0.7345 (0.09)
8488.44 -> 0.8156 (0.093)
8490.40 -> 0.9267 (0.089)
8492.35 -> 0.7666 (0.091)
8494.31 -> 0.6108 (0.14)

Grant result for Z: 0.5623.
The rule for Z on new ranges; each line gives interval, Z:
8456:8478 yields 0.7927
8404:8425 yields 0.7492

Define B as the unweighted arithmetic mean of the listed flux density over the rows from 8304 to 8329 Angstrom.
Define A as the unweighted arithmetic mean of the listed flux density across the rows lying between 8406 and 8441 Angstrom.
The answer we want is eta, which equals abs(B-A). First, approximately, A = 0.76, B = 0.871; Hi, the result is 0.106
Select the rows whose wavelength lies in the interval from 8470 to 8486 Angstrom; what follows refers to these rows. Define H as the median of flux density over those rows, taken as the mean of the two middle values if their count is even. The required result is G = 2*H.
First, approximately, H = 0.87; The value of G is 1.74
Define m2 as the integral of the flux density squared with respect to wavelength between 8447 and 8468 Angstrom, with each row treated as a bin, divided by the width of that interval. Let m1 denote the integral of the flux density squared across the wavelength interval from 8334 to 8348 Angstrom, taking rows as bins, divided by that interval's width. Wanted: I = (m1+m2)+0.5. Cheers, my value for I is 1.91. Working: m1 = 0.62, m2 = 0.79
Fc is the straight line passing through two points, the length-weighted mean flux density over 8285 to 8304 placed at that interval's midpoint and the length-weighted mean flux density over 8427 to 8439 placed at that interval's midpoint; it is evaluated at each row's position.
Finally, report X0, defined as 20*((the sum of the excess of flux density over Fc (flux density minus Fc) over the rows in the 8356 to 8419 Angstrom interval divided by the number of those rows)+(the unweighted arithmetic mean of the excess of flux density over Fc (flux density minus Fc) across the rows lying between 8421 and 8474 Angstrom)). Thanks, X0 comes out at 8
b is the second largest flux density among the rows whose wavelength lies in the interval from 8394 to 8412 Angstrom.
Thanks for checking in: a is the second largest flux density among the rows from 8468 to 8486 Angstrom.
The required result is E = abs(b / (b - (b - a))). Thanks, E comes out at 0.94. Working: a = 1.01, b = 0.9509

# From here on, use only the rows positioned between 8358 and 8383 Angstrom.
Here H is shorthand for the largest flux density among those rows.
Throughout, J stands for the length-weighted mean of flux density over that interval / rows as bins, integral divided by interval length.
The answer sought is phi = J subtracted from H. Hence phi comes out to 0.148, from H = 1.028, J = 0.88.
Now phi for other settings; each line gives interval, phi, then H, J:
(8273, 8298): 0.387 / 1.335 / 0.95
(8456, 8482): 0.193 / 1.094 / 0.90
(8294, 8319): 0.239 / 1.138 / 0.90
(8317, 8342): 0.289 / 1.138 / 0.85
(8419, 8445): 0.213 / 0.9612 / 0.75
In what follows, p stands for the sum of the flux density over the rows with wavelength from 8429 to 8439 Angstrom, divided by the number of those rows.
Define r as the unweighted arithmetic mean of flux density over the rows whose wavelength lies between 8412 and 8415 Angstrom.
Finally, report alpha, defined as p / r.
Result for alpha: 0.68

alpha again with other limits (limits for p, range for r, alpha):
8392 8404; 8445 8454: 0.97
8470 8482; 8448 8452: 1.16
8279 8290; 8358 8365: 1.15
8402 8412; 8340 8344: 1.12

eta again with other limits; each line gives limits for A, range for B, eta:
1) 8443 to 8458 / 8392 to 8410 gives 0.032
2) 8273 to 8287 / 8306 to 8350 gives 0.076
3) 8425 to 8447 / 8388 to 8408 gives 0.125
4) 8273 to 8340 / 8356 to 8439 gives 0.081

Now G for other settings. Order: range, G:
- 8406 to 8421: 1.74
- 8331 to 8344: 1.63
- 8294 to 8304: 1.66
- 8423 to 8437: 1.38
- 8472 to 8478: 1.79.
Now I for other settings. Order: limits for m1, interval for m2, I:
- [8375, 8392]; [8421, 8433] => 1.82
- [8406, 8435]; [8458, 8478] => 2.00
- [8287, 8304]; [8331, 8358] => 2.11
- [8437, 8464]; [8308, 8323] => 2.08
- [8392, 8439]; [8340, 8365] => 1.90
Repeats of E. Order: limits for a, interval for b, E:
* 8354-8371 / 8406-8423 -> 0.93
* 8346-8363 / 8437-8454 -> 0.98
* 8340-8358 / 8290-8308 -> 0.98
